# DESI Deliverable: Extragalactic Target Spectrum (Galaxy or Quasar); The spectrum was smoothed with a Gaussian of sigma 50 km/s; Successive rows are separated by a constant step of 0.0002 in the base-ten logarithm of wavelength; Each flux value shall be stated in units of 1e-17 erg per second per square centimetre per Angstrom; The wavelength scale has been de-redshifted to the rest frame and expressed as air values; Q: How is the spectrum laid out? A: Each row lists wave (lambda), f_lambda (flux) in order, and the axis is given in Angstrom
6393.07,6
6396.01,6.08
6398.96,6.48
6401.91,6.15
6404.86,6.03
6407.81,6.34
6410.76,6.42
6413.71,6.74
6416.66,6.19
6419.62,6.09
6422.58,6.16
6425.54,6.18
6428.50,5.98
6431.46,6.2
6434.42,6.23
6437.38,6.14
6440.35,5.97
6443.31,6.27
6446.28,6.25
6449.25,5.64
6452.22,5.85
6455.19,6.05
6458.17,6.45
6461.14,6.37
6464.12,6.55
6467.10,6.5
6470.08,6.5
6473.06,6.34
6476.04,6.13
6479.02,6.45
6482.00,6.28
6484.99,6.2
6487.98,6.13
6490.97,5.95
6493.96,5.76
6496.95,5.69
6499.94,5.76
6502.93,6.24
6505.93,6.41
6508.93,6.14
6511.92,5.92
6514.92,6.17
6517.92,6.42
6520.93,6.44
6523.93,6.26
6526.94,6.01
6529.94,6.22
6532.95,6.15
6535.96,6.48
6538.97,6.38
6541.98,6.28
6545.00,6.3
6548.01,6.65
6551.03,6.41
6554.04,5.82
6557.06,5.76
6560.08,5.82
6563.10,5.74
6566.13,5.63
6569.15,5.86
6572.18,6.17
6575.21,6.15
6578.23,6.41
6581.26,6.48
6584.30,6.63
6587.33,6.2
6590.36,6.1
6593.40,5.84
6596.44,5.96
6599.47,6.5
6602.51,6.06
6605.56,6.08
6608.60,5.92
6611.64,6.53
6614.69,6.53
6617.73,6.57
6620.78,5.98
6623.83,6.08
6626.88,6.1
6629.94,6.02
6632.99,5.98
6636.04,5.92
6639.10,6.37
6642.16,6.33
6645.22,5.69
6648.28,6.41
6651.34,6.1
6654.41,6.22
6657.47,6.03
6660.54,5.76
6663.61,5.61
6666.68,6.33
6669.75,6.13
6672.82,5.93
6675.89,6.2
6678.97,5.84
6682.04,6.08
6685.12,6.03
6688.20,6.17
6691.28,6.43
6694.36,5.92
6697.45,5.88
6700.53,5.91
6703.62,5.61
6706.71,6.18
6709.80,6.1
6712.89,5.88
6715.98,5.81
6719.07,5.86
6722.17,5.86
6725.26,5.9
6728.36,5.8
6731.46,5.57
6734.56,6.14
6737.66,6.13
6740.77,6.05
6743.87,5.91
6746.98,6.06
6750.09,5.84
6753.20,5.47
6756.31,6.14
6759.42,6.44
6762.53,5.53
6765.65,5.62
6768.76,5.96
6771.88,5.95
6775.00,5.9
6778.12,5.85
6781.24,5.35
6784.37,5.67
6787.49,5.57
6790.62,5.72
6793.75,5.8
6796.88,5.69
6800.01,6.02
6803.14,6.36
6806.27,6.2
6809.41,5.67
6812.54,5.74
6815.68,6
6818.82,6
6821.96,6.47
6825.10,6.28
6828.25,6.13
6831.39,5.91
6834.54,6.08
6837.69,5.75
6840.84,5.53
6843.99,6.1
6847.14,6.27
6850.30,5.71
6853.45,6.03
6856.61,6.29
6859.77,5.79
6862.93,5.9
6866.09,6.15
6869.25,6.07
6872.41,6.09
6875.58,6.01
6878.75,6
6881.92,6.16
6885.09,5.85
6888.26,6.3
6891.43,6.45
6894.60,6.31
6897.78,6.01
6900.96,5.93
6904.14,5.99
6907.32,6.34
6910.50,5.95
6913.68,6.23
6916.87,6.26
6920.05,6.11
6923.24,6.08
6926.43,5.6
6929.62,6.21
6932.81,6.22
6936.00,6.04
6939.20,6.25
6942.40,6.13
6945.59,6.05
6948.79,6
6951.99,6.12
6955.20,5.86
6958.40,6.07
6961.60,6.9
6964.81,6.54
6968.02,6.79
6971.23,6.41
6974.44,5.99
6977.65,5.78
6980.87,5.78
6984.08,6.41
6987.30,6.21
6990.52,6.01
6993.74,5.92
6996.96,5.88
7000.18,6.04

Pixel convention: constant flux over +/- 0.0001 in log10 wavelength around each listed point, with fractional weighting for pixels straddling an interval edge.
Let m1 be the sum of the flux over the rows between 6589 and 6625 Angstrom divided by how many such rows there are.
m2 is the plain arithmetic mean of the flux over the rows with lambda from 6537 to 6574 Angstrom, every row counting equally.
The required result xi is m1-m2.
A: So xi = 0.11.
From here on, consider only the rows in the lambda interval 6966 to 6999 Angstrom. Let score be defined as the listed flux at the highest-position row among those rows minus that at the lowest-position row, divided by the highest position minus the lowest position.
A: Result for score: -0.031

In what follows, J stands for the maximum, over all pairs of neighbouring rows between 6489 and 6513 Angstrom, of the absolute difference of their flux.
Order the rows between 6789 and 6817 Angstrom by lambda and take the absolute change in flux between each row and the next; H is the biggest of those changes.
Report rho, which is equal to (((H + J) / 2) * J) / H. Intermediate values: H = 0.53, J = 0.480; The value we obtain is 0.46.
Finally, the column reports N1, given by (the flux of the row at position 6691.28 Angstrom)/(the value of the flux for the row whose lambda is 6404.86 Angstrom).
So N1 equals 1.07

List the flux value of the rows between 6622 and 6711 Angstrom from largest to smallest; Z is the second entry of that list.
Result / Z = 6.41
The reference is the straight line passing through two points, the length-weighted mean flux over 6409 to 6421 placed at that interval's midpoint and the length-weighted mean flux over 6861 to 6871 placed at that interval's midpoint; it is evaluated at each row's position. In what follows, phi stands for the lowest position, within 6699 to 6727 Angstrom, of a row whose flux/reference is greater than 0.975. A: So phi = 6706.71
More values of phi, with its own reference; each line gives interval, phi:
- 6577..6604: 6578.23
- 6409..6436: 6410.76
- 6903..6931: 6904.14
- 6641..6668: 6642.16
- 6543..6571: 6545.00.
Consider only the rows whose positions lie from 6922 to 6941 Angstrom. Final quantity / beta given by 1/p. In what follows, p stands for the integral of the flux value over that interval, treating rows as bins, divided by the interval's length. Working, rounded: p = 6.07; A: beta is 0.165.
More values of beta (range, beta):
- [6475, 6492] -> 0.161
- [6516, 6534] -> 0.160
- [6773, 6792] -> 0.176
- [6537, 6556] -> 0.159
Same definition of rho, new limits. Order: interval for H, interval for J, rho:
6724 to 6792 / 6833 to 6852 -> 0.46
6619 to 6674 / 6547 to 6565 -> 0.54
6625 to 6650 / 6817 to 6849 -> 0.51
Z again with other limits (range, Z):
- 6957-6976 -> 6.79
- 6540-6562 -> 6.41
